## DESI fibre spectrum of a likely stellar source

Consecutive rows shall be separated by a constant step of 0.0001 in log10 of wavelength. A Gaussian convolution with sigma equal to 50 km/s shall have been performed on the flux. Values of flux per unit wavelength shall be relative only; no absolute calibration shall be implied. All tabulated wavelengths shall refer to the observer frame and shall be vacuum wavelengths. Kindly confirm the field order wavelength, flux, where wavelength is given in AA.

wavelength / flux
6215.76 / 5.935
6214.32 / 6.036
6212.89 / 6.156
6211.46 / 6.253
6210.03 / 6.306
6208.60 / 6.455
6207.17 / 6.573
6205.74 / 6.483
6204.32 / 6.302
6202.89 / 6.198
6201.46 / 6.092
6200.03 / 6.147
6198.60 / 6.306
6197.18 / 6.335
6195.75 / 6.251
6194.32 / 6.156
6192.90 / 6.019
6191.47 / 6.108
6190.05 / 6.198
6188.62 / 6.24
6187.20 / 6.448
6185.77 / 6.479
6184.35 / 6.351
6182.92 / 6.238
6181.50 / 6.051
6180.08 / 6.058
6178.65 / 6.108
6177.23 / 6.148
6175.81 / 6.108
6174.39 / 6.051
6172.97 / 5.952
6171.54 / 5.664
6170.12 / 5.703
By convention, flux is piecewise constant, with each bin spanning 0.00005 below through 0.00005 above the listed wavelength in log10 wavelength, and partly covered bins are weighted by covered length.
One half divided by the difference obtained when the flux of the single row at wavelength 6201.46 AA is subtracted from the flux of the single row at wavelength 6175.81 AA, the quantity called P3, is 31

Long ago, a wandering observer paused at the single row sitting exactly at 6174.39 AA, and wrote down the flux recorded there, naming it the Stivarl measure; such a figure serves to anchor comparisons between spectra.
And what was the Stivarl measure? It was 6.051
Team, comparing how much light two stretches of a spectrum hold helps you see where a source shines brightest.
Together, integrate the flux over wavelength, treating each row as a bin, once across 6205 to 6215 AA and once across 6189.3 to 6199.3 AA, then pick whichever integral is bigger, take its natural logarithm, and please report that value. 4.15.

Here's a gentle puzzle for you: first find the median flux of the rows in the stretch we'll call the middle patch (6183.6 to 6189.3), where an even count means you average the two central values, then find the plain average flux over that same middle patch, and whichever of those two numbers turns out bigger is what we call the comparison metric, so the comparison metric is 6.40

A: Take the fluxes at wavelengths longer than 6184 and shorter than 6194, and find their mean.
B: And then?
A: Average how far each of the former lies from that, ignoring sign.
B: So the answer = 0.14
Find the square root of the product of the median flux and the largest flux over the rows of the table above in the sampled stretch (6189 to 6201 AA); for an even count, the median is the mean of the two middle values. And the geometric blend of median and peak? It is 6.26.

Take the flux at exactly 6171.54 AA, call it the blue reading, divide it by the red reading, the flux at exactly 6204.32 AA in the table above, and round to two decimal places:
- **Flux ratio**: 0.90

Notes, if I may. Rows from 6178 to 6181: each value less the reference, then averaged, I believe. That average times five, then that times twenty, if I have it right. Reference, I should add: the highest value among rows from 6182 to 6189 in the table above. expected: -40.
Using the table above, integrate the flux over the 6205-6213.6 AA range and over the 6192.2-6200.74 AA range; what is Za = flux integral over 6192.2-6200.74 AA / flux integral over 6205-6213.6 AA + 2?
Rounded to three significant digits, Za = 2.97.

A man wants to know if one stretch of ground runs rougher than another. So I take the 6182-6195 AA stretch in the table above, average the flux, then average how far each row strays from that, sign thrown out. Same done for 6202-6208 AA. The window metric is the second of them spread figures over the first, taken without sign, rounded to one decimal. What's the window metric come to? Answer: 1.2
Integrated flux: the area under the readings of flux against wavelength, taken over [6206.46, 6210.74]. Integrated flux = 27.6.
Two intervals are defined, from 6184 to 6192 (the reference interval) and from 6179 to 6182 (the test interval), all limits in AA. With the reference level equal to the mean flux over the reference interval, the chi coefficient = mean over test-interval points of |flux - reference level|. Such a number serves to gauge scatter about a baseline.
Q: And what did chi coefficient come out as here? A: 0.25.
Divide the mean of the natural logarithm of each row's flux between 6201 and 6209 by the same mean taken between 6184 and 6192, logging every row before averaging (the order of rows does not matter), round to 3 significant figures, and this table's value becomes 1.00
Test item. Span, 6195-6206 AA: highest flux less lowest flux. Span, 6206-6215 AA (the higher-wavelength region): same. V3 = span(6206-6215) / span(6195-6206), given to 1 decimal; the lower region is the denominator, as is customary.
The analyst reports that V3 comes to 1.4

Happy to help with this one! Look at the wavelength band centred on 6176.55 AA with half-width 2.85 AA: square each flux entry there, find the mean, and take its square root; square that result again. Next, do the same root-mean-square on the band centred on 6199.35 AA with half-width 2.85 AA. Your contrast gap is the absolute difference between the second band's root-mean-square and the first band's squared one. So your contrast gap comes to 31.0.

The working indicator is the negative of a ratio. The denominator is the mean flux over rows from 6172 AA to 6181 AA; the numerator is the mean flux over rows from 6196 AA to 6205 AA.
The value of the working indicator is -1.03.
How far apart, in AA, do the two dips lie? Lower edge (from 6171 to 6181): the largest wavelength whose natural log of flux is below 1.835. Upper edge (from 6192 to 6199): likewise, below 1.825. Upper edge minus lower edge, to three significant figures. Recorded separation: 14.2 AA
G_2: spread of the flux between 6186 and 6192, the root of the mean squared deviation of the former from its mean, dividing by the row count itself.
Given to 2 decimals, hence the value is 0.12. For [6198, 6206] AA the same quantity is 0.13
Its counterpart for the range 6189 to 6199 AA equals 0.10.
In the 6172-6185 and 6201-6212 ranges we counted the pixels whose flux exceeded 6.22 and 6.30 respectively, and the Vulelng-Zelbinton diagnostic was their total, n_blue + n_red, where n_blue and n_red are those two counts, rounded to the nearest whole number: 7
